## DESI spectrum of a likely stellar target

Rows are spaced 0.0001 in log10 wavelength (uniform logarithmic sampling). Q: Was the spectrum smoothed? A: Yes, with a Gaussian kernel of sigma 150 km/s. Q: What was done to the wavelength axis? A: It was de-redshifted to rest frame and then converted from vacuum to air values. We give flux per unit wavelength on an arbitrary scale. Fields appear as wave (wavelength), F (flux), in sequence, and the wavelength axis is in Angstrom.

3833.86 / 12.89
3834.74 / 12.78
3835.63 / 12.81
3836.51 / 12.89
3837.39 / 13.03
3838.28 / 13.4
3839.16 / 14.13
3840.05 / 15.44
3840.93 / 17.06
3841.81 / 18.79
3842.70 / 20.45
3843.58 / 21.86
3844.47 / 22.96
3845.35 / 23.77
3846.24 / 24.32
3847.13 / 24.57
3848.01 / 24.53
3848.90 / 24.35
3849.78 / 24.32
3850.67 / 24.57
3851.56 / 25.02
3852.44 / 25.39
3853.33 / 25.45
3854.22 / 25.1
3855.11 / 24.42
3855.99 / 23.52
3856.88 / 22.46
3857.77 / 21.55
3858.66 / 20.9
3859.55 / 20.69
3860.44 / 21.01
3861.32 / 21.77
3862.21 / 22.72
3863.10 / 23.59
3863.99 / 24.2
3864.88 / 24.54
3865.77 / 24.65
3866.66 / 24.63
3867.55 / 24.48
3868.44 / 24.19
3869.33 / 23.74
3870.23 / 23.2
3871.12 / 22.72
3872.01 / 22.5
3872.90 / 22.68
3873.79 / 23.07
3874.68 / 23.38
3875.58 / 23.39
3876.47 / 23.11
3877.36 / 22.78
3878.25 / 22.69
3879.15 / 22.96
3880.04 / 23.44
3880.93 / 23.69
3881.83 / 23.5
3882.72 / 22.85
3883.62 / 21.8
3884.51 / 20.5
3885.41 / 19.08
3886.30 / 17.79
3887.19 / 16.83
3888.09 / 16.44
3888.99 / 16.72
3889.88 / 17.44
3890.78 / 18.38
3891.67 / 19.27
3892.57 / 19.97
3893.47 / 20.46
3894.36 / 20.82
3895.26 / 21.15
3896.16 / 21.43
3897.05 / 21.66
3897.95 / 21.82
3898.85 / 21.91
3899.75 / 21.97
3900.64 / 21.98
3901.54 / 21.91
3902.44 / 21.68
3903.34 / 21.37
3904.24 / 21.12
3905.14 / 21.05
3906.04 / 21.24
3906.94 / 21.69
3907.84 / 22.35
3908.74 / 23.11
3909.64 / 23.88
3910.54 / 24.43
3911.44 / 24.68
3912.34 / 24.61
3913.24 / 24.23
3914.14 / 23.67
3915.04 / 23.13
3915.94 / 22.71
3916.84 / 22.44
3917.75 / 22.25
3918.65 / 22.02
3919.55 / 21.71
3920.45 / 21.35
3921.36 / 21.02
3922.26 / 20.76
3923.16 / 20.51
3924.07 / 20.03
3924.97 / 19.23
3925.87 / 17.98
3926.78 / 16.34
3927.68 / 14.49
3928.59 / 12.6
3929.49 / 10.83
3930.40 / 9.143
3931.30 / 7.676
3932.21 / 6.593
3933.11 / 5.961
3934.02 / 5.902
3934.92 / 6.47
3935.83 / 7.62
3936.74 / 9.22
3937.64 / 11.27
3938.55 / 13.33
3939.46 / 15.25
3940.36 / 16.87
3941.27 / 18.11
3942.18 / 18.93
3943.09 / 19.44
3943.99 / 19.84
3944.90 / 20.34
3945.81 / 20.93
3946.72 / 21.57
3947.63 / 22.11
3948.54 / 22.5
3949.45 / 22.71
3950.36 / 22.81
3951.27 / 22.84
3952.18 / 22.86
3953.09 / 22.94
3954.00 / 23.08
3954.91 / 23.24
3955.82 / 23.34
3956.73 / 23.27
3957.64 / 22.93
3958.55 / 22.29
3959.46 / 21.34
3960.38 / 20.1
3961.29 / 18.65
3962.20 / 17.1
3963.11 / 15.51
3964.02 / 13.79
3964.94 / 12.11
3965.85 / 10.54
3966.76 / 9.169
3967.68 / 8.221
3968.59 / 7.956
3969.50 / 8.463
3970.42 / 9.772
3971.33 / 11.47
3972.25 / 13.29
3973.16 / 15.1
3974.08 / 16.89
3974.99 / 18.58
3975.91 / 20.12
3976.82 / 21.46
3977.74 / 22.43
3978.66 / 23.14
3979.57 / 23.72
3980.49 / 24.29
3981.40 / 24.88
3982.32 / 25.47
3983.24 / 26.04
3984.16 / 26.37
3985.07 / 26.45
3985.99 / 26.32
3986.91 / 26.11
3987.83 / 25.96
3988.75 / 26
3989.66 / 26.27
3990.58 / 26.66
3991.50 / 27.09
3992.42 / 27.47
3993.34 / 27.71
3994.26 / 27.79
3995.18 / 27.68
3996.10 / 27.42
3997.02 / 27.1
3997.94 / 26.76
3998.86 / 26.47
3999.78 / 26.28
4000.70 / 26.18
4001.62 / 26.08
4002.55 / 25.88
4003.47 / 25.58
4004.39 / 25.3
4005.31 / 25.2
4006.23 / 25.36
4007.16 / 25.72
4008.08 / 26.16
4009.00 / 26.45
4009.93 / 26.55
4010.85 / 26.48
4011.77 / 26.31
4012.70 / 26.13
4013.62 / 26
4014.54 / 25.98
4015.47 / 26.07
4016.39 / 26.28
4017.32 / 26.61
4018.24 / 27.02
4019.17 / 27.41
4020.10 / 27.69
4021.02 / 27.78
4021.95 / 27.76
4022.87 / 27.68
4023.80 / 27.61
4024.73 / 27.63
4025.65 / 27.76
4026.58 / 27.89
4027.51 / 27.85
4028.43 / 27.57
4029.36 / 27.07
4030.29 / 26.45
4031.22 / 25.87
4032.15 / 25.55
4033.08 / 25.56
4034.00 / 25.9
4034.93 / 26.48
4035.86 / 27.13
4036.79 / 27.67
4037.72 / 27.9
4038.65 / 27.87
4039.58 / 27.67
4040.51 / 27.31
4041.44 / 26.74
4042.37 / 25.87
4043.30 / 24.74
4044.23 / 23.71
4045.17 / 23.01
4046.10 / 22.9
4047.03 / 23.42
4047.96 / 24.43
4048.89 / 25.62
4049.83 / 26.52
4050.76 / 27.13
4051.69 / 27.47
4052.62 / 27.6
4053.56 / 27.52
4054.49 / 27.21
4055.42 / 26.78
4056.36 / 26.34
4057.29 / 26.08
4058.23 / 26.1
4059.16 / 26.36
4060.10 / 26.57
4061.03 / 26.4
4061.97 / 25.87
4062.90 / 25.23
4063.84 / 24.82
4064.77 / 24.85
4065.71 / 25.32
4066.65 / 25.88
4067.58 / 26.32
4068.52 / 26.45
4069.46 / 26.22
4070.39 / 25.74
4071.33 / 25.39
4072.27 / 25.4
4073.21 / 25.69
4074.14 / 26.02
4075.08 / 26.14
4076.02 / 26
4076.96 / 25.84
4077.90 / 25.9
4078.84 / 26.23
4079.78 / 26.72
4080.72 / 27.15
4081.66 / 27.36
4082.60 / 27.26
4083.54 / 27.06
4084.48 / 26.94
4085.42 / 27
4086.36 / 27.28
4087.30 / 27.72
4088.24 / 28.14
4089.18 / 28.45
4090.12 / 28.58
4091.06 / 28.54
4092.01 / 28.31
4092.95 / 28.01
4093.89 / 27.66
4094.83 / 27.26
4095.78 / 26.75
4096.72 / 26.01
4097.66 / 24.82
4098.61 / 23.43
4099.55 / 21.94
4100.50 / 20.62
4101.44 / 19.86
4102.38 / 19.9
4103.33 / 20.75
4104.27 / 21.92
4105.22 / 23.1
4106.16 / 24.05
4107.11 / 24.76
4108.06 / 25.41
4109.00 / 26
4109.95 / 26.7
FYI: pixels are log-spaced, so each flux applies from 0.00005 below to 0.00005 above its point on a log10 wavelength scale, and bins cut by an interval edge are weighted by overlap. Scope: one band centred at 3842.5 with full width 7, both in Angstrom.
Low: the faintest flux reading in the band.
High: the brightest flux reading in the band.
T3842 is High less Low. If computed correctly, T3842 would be 10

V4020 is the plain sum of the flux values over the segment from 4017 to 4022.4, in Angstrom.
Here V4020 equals 164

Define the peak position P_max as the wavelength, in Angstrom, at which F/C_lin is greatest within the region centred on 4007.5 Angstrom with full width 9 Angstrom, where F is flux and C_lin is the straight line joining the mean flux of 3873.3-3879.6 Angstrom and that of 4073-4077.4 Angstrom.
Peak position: 4009.93 Angstrom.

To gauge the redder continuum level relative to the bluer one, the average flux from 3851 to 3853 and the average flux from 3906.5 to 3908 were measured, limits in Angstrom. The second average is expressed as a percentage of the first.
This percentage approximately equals 87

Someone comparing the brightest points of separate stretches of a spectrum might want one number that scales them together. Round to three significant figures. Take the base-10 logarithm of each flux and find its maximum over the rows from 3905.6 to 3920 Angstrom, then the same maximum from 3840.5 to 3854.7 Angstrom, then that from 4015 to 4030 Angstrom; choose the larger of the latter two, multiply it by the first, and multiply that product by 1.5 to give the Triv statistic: 3.02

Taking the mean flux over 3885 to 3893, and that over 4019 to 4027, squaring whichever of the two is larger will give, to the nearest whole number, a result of 767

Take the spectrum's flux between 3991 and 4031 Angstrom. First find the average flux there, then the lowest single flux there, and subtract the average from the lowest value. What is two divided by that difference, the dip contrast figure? -1.3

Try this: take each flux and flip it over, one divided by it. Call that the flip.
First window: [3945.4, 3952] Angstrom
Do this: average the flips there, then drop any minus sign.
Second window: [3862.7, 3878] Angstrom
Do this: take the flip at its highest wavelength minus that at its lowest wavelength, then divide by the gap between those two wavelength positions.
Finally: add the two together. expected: 0.045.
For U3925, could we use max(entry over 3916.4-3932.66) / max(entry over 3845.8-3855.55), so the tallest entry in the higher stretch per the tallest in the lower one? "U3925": 0.88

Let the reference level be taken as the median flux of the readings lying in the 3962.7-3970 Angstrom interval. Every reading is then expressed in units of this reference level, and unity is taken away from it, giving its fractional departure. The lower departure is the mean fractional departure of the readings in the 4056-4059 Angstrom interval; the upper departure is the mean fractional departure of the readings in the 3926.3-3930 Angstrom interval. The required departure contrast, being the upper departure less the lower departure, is -1.3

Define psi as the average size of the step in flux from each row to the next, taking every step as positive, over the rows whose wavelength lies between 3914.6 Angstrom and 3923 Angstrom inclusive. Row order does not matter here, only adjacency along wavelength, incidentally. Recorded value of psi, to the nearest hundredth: 0.30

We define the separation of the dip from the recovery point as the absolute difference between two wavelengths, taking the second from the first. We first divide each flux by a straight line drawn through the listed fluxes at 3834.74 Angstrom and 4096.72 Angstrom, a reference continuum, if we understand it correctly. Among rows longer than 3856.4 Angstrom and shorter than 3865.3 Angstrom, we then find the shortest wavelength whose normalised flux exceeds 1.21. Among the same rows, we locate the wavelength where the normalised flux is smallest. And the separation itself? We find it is 2.7 Angstrom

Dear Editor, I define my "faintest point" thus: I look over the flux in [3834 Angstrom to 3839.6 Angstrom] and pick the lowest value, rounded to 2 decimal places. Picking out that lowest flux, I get 12.78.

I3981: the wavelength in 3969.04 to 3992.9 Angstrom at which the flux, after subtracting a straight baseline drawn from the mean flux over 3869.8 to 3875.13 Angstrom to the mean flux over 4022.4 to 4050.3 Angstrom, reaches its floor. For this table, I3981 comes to 3969.50 Angstrom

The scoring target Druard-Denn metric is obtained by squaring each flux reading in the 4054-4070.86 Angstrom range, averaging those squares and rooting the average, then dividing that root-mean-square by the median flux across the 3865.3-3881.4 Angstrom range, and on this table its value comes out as 1.12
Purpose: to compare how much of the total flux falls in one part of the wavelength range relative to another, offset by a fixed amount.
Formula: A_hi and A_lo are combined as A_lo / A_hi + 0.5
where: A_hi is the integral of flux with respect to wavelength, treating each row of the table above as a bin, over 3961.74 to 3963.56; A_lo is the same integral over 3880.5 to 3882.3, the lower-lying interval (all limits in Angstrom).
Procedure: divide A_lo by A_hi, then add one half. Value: 1.92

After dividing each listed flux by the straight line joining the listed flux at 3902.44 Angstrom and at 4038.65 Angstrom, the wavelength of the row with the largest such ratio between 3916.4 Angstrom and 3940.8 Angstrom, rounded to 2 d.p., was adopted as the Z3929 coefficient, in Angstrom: 3916.84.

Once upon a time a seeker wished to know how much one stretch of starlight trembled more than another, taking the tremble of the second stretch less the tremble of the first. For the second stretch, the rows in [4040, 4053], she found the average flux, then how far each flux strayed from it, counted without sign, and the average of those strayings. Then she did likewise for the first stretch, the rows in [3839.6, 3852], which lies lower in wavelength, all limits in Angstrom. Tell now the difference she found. -1.0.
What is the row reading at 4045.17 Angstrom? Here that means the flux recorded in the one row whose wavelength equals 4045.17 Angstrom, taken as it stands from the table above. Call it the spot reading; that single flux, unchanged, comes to 23.01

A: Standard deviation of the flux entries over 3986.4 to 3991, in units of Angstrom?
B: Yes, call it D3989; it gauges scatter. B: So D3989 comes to 0.3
